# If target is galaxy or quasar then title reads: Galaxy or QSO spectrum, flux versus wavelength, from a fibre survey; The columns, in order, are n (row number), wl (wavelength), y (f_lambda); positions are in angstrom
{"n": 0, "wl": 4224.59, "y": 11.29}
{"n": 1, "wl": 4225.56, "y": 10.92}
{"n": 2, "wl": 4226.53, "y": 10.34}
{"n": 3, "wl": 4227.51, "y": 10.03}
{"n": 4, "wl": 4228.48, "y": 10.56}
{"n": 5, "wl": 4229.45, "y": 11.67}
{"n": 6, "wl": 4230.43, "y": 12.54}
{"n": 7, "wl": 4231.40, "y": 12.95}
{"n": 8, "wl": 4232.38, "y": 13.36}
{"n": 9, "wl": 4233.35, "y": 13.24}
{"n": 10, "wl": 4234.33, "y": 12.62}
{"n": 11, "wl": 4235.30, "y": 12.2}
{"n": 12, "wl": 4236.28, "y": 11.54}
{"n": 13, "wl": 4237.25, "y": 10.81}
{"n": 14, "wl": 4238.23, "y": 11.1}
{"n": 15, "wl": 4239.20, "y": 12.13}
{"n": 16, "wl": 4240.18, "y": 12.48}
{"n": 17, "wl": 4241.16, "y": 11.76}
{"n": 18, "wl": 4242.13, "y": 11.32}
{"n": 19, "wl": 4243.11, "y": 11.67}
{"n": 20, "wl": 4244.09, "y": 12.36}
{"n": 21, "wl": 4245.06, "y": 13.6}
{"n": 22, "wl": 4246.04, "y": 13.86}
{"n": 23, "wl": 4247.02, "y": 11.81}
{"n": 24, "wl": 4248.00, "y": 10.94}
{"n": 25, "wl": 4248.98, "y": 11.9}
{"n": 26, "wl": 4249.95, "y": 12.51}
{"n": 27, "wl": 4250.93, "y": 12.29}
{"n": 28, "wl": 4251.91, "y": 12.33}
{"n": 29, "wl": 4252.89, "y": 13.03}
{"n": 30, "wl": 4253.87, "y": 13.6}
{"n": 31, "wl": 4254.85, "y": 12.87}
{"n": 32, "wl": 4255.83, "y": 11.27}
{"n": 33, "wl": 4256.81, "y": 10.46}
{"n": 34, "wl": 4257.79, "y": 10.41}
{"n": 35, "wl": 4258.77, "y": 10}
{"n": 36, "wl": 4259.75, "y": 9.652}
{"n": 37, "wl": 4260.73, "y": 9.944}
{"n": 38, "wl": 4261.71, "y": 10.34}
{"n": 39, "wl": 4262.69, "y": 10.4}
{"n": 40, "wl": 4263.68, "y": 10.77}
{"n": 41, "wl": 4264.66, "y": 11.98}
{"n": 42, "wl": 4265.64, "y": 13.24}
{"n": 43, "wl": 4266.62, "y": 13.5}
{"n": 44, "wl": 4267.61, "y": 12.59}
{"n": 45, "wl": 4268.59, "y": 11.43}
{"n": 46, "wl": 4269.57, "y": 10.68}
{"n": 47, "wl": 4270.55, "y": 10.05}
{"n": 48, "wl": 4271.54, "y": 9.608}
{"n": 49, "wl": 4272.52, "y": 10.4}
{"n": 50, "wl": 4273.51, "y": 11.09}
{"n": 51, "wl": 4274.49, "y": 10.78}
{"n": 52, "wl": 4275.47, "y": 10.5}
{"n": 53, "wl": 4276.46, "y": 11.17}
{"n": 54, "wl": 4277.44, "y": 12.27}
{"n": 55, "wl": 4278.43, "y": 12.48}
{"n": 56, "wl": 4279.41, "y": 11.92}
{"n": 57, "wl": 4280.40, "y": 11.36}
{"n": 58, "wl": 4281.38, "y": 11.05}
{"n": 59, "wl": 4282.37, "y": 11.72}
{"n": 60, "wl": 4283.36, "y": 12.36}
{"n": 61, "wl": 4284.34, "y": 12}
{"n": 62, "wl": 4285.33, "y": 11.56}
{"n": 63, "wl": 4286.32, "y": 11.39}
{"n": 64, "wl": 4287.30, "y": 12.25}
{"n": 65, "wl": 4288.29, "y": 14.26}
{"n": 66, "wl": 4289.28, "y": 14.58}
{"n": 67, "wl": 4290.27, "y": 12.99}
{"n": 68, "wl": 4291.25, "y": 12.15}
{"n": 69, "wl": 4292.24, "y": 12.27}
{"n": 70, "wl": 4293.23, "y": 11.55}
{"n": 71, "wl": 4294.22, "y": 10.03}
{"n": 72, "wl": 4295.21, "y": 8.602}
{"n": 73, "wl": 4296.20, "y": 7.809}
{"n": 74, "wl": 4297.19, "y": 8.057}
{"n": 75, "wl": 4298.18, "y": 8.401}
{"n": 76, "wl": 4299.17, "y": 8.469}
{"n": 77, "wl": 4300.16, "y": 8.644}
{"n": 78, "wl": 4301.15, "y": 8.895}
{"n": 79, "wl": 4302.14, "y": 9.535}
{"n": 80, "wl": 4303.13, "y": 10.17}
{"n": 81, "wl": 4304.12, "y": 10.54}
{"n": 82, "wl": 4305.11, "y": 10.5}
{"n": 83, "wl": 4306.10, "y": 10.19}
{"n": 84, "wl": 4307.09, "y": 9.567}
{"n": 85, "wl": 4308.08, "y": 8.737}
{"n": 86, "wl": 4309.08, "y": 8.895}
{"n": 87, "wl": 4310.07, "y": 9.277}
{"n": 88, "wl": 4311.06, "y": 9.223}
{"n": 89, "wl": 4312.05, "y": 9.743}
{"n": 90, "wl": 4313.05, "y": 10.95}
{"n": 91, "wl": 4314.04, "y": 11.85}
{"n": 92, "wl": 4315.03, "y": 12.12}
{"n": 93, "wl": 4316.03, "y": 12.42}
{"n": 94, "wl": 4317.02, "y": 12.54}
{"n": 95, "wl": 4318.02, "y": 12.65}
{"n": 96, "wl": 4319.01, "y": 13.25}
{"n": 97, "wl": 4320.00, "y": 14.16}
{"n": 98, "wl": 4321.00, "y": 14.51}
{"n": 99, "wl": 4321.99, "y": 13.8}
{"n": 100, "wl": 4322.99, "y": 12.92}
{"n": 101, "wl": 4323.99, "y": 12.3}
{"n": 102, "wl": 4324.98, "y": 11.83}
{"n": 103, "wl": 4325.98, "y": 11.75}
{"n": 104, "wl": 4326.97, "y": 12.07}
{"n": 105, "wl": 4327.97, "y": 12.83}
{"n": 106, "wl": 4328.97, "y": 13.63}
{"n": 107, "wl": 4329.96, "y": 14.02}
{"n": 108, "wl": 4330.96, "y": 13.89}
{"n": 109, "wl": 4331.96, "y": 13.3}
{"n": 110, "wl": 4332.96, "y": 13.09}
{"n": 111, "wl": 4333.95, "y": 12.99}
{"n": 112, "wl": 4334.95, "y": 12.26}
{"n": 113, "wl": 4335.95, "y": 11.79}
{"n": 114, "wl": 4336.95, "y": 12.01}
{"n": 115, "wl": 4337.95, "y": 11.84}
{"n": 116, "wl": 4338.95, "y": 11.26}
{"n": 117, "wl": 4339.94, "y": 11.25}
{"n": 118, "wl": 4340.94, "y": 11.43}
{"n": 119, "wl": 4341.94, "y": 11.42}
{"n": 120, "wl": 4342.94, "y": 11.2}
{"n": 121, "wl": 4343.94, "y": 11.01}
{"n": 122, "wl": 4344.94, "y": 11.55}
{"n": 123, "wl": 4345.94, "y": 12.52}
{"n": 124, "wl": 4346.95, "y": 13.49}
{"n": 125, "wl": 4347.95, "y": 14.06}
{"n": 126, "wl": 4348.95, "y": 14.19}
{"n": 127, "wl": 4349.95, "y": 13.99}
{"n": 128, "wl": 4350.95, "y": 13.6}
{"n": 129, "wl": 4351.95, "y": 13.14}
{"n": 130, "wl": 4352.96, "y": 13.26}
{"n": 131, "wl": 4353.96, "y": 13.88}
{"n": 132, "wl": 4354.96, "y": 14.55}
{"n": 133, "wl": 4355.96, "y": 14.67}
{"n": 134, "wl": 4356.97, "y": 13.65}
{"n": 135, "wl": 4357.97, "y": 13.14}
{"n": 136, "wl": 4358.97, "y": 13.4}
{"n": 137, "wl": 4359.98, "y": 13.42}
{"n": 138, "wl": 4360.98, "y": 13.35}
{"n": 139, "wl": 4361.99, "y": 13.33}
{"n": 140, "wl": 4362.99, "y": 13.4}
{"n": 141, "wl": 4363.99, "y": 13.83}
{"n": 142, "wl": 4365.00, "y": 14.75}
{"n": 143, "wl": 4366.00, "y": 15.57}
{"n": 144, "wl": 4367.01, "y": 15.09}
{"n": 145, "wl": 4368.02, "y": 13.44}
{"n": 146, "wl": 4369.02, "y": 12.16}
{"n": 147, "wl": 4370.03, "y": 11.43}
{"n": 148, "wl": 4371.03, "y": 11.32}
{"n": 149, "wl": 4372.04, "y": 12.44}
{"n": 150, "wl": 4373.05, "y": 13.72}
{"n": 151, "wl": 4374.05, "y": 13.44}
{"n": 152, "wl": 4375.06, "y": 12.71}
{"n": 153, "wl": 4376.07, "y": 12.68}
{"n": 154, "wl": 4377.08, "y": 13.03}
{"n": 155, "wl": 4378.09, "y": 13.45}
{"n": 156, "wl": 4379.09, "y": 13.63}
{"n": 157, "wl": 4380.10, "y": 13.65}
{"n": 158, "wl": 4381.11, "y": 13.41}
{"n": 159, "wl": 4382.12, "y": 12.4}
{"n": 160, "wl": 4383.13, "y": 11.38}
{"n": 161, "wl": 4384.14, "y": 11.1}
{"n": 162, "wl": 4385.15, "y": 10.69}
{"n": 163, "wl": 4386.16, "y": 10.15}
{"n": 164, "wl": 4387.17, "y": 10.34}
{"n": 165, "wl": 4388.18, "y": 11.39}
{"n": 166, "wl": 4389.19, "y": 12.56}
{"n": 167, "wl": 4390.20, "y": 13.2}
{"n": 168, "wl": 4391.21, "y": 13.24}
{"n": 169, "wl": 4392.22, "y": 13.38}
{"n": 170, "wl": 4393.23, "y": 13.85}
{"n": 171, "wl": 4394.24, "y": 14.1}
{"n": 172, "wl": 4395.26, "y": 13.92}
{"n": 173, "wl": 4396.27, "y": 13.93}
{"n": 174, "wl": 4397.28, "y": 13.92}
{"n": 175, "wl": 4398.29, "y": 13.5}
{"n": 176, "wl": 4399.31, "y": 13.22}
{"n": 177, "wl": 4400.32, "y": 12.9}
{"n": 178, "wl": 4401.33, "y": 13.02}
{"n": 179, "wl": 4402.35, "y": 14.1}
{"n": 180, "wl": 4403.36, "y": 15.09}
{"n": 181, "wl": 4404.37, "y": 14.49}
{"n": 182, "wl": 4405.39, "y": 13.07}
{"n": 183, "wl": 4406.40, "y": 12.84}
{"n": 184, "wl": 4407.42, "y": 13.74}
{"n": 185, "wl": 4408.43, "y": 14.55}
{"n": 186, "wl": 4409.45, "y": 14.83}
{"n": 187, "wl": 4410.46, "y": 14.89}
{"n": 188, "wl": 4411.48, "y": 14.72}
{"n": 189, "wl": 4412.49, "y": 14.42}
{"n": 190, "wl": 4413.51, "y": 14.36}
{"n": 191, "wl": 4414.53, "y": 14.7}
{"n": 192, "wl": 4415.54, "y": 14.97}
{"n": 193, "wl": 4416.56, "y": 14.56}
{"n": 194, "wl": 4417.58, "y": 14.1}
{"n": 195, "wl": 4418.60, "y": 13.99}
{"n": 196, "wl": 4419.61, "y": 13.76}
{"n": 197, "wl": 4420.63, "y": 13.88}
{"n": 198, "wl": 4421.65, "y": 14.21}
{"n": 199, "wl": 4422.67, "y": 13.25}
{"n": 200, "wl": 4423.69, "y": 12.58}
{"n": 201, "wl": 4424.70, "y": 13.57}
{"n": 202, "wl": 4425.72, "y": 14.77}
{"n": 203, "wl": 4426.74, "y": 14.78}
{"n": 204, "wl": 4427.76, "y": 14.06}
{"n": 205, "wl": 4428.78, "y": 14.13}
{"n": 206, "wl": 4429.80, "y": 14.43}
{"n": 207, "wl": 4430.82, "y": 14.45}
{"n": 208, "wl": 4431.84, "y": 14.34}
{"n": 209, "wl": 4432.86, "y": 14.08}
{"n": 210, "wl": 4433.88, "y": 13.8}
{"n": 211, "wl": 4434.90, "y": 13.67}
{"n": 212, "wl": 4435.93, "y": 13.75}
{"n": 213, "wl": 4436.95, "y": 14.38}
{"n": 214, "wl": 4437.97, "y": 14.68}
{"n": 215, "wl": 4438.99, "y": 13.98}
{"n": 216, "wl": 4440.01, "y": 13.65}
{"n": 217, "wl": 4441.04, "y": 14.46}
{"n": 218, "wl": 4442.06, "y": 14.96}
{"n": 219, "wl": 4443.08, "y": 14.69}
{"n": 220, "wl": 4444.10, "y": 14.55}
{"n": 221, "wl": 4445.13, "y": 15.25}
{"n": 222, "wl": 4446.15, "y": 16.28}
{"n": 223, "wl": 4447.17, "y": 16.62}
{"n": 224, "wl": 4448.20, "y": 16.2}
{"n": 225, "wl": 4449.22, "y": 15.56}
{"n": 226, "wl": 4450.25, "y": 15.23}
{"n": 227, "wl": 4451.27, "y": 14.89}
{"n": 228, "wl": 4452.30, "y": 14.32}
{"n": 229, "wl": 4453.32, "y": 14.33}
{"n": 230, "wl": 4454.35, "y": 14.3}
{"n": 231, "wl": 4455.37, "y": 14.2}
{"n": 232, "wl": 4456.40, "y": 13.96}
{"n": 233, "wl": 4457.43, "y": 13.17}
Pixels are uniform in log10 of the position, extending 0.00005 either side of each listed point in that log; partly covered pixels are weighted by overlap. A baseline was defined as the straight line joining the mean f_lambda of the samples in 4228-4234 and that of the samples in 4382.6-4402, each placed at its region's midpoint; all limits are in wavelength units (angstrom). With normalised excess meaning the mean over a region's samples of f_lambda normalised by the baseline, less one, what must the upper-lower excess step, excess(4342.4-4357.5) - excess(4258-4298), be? 0.15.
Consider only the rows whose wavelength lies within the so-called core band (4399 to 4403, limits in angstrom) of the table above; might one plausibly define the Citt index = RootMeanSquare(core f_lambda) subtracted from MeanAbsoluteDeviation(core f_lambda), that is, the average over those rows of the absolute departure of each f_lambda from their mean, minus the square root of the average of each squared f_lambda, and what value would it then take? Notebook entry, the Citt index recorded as -12.9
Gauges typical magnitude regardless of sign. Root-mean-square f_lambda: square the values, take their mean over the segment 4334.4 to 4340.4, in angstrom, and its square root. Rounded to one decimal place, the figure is 11.7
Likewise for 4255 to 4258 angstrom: 10.7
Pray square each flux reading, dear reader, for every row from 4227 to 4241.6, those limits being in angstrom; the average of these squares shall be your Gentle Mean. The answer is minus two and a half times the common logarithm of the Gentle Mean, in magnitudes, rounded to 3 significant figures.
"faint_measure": -5.39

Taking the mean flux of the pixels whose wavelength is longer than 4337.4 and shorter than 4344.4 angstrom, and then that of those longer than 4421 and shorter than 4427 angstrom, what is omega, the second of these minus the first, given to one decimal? 2.5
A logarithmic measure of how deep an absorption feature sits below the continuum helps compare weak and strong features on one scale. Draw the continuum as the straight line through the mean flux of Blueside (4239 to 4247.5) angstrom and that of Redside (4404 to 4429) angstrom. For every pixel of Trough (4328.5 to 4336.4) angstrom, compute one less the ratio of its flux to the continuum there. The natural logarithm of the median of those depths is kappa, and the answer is -5.4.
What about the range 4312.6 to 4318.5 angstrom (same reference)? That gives -2.8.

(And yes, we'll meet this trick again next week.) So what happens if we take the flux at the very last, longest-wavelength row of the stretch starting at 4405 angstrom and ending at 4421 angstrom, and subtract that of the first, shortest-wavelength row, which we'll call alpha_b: 0.8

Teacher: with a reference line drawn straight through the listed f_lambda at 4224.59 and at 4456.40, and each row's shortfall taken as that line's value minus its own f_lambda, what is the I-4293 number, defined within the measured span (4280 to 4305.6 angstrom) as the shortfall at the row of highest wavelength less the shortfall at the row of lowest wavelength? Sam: 1.1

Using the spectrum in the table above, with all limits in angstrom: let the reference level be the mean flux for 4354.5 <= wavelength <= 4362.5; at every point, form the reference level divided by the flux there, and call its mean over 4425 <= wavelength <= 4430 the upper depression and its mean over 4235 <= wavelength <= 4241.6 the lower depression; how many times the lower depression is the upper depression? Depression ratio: 0.81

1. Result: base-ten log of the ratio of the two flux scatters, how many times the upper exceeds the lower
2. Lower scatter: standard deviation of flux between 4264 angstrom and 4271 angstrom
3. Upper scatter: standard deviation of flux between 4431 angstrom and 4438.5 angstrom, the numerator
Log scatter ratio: -0.53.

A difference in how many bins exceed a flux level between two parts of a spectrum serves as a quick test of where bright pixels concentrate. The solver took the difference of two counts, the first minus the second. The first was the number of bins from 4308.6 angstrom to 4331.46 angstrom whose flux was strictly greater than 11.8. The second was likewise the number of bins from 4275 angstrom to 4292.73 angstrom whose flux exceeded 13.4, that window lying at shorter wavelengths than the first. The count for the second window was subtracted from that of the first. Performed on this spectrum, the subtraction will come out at 15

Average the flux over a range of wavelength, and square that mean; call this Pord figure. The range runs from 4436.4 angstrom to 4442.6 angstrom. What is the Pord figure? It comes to 206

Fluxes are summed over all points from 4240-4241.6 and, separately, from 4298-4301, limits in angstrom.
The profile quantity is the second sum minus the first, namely 1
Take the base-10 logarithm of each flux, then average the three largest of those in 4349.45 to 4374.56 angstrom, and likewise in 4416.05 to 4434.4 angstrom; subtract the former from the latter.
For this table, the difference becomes -0.01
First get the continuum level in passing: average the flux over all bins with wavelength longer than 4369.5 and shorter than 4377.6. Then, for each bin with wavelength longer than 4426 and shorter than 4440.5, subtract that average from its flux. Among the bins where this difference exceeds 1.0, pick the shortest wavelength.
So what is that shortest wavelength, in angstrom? 4426.74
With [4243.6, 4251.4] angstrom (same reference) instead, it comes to 4245.06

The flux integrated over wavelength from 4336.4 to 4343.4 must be 80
